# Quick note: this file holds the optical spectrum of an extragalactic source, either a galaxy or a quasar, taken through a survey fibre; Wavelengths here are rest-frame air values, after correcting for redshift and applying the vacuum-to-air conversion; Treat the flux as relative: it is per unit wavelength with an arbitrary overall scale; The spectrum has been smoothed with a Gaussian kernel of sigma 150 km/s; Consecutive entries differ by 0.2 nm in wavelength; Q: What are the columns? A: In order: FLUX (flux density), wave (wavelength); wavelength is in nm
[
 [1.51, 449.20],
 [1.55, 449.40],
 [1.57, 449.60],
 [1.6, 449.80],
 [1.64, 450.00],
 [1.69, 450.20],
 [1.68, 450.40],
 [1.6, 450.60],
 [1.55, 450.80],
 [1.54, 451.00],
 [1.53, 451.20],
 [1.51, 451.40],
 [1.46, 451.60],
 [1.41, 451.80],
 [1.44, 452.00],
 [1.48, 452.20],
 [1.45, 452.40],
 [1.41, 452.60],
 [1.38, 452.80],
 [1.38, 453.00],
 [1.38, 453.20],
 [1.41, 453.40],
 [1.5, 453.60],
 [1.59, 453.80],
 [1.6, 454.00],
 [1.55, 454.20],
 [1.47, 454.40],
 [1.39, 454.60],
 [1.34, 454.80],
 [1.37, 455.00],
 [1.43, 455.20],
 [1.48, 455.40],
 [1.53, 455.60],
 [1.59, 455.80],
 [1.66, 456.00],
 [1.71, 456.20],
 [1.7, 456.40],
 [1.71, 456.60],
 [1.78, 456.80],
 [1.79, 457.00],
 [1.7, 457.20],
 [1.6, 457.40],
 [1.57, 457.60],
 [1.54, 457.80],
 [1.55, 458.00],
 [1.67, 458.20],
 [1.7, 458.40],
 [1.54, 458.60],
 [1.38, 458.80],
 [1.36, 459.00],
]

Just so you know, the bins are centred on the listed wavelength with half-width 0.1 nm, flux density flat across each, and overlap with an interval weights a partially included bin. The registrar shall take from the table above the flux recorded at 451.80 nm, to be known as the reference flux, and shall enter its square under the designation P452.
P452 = 2.0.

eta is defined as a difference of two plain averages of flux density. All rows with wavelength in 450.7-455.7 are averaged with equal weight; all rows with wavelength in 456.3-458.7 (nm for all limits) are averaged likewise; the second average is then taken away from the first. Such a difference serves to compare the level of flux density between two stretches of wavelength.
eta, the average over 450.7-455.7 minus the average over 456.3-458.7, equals -0.19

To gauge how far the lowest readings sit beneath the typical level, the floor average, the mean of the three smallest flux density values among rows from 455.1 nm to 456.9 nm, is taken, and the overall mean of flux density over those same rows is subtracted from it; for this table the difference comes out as -0.141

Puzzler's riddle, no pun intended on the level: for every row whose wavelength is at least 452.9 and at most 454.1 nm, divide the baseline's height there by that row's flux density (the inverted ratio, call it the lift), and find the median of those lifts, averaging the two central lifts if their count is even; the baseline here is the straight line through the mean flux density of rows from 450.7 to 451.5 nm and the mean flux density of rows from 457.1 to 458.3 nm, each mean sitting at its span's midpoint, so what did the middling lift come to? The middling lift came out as 1.07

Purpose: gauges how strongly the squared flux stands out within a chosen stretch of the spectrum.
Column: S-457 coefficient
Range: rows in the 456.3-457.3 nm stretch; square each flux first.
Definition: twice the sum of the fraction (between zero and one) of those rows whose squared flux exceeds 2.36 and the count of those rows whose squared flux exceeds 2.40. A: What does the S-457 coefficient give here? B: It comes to 12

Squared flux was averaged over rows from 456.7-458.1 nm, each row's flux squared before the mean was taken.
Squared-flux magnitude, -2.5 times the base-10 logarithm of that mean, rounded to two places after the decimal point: -1.09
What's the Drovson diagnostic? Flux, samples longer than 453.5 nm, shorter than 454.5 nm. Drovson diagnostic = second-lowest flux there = 1.5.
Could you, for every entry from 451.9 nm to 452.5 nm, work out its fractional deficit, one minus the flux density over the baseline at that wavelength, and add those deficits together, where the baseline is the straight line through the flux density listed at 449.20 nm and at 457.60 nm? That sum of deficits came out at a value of 0.1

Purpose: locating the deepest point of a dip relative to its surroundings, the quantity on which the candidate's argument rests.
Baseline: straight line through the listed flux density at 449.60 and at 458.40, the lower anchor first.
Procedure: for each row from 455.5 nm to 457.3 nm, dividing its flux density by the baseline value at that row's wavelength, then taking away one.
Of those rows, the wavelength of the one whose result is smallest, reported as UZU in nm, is 455.60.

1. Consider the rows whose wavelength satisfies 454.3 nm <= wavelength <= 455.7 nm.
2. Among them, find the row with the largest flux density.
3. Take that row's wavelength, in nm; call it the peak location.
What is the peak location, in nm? 455.60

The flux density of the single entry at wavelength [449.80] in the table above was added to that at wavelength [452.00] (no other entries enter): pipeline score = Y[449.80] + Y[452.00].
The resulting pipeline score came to 3.04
